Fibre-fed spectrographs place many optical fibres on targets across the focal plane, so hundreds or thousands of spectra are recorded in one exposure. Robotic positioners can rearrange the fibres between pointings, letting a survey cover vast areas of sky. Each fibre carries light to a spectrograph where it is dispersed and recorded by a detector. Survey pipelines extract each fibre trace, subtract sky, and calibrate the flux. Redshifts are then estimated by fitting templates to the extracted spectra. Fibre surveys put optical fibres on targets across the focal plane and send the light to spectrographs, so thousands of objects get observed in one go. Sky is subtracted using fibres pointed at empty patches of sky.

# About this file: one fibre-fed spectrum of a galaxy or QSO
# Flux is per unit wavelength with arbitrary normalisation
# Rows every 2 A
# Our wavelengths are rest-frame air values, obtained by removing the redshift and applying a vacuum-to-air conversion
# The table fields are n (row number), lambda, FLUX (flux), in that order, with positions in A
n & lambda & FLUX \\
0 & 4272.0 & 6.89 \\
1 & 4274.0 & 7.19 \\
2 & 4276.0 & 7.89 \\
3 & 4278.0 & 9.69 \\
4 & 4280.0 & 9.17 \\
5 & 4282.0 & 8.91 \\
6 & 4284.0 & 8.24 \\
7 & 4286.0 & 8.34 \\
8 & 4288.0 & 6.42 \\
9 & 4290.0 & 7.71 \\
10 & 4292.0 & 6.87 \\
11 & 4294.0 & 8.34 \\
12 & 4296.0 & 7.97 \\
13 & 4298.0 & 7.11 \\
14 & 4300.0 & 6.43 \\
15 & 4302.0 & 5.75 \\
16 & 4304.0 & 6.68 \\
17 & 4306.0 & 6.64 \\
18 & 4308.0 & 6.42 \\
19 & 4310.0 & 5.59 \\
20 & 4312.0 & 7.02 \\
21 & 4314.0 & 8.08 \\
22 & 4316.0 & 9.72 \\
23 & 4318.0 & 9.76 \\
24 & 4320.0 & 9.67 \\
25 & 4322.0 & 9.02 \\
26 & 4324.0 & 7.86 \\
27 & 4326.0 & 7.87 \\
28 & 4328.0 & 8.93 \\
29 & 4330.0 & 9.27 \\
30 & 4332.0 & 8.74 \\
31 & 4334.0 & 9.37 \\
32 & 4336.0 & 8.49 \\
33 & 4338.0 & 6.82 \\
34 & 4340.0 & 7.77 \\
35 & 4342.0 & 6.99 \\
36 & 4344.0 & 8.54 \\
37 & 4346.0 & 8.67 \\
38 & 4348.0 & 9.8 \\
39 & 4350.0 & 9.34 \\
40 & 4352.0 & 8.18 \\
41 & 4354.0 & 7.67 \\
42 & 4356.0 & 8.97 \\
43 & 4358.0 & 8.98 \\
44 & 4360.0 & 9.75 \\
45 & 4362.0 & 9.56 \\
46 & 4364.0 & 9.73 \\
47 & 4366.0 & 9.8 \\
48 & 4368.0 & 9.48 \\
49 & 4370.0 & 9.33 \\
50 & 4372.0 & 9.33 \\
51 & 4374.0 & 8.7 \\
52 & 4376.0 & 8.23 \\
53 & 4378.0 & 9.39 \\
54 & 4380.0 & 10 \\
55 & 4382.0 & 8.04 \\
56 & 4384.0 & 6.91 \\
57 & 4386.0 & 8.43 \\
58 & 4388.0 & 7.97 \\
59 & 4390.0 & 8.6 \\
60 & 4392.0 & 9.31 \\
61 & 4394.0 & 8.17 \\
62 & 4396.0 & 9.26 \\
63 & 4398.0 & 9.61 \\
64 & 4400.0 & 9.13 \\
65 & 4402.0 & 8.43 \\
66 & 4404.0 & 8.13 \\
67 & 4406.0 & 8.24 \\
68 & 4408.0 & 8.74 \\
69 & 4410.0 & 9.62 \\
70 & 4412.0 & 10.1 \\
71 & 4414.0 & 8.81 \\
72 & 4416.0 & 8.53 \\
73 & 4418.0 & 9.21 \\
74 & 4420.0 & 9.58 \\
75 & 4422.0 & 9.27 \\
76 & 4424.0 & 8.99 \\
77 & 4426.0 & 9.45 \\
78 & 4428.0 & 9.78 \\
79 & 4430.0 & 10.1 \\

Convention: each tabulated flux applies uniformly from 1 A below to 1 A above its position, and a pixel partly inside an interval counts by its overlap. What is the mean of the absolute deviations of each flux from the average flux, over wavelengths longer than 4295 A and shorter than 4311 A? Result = 0.53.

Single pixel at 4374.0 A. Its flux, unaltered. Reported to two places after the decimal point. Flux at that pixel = 8.70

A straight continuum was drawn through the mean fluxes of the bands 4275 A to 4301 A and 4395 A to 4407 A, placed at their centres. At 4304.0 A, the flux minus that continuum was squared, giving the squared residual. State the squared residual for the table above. 1.9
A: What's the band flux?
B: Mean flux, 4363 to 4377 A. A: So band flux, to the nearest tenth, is 9.2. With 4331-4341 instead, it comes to 8.2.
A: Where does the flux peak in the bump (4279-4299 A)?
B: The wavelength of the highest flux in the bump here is 4280.0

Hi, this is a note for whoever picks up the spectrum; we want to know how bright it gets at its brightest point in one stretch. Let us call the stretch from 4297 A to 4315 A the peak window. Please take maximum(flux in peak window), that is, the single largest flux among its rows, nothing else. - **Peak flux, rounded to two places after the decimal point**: 8.08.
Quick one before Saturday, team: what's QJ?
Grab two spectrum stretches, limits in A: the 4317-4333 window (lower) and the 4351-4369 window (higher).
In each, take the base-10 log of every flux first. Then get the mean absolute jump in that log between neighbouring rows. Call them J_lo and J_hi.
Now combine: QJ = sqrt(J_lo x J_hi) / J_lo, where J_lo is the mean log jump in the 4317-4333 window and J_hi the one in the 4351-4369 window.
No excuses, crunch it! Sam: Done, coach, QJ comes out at 0.87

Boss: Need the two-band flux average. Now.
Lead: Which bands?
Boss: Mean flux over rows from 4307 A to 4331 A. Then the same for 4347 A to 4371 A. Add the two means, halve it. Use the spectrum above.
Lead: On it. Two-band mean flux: 8.74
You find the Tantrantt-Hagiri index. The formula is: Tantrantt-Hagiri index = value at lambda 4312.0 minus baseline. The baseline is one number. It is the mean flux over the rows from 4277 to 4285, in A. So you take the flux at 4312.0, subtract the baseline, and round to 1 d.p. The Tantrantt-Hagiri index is -2.0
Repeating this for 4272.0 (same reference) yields -2.1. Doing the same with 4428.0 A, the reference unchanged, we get 0.8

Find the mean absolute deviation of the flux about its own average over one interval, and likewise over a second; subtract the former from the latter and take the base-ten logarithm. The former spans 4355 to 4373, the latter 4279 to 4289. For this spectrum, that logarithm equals -0.33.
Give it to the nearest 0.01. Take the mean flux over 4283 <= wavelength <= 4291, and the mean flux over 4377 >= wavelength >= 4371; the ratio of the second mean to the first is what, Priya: 1.14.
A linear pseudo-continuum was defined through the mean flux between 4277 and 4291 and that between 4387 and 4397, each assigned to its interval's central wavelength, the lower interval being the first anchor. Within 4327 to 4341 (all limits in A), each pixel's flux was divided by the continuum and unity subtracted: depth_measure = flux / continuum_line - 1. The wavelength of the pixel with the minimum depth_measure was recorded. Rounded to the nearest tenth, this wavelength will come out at 4338.0 A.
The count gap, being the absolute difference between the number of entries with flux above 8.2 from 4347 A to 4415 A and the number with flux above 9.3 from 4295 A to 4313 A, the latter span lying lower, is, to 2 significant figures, 27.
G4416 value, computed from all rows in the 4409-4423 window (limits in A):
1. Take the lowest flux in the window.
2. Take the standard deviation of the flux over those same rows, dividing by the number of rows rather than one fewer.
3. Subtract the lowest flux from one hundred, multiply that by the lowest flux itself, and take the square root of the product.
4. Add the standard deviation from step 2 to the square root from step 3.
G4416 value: 28.4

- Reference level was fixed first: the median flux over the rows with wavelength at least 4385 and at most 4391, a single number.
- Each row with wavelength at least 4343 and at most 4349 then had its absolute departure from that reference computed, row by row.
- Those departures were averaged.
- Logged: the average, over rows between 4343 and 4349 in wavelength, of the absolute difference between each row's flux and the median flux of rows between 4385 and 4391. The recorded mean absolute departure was 0.57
